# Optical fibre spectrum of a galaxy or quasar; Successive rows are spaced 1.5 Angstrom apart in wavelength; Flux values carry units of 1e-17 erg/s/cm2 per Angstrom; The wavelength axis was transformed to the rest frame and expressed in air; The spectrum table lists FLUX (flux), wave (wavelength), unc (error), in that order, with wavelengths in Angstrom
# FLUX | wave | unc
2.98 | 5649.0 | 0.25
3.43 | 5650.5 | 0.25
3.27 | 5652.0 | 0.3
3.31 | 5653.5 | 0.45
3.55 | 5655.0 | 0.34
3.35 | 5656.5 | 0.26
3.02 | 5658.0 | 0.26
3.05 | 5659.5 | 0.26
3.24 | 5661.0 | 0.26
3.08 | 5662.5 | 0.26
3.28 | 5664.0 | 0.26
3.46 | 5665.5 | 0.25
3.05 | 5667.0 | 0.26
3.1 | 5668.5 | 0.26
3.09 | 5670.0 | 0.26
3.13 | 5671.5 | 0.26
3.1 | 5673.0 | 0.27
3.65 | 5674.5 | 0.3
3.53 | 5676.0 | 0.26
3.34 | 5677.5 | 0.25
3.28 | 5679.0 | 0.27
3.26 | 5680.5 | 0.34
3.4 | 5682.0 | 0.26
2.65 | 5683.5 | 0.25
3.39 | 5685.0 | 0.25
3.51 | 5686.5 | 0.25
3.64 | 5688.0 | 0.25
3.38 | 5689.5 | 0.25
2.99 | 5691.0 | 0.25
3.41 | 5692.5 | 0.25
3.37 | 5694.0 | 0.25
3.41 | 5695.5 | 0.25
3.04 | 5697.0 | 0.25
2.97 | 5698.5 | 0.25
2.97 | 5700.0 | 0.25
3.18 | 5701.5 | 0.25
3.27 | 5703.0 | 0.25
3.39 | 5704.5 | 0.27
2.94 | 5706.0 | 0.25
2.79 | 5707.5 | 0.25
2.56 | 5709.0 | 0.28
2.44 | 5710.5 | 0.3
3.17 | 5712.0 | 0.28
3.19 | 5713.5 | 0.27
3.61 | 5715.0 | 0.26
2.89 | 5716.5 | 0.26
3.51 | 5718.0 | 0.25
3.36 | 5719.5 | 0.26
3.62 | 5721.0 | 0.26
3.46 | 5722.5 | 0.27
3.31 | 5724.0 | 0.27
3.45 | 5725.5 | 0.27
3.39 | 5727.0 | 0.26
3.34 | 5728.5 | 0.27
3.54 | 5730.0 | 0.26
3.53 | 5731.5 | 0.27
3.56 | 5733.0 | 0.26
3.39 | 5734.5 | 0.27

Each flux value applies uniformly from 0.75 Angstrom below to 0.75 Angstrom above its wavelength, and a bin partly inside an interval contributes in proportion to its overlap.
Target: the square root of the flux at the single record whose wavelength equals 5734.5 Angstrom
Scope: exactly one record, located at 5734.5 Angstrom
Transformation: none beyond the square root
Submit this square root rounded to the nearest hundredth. 1.84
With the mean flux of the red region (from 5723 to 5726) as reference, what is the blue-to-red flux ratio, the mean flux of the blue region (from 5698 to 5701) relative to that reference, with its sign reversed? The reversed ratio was -0.88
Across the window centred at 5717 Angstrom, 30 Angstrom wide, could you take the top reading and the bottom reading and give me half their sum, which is 3.03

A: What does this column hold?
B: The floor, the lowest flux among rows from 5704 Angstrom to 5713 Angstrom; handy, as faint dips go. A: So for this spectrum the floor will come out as 2.44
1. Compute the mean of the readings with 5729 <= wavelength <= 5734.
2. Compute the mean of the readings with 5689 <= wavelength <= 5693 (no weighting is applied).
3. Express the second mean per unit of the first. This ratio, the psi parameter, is 0.92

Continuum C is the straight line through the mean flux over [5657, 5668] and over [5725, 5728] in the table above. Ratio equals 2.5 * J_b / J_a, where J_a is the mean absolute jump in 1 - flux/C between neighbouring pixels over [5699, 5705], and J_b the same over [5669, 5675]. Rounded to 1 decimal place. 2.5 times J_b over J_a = 3.9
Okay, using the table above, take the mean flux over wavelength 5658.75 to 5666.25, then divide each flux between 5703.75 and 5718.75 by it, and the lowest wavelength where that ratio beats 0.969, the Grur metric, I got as 5704.5 Angstrom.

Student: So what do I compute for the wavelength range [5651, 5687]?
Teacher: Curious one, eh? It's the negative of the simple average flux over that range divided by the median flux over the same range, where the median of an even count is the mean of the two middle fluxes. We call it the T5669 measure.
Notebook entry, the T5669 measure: -0.99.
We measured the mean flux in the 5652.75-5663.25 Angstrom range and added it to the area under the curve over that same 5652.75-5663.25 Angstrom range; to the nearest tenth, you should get 37.1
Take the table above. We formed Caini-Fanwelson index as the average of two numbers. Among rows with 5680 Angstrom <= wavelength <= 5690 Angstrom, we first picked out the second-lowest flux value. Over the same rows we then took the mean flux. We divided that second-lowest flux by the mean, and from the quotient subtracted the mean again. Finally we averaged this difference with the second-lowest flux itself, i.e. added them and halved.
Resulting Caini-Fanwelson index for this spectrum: 0.46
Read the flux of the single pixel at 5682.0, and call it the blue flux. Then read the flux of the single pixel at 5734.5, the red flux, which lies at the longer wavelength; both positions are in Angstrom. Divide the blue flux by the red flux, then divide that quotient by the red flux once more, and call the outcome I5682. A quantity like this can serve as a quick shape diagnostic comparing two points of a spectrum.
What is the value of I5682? 0.296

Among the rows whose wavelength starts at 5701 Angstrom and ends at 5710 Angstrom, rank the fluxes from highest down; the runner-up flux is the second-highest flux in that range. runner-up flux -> 3.27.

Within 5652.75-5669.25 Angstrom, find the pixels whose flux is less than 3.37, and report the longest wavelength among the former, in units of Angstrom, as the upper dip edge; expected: 5668.5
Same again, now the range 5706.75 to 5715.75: 5713.5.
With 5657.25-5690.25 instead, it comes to 5683.5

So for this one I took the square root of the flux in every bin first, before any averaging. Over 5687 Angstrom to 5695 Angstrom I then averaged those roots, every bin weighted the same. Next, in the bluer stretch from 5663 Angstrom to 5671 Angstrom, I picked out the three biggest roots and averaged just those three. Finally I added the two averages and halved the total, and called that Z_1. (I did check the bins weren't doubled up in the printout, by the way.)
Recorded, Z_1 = 1.82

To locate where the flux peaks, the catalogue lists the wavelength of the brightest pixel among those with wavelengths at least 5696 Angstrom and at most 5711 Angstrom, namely 5704.5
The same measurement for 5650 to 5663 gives 5655.0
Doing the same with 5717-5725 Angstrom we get 5721.0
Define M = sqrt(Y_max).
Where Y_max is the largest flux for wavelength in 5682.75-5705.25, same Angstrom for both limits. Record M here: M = 1.91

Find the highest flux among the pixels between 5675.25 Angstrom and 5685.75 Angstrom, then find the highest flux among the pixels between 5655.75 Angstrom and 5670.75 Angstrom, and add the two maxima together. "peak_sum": 6.99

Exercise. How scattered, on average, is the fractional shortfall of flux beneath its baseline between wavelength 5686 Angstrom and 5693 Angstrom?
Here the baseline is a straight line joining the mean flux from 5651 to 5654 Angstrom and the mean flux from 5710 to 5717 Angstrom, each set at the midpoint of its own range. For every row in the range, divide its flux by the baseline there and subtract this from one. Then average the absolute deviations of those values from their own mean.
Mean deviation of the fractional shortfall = 0.050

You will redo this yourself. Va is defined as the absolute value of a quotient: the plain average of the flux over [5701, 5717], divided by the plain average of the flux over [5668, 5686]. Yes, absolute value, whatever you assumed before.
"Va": 0.94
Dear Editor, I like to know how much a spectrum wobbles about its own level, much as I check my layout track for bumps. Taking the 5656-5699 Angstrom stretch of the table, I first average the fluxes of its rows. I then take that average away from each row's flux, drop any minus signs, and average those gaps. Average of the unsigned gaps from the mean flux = 0.19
